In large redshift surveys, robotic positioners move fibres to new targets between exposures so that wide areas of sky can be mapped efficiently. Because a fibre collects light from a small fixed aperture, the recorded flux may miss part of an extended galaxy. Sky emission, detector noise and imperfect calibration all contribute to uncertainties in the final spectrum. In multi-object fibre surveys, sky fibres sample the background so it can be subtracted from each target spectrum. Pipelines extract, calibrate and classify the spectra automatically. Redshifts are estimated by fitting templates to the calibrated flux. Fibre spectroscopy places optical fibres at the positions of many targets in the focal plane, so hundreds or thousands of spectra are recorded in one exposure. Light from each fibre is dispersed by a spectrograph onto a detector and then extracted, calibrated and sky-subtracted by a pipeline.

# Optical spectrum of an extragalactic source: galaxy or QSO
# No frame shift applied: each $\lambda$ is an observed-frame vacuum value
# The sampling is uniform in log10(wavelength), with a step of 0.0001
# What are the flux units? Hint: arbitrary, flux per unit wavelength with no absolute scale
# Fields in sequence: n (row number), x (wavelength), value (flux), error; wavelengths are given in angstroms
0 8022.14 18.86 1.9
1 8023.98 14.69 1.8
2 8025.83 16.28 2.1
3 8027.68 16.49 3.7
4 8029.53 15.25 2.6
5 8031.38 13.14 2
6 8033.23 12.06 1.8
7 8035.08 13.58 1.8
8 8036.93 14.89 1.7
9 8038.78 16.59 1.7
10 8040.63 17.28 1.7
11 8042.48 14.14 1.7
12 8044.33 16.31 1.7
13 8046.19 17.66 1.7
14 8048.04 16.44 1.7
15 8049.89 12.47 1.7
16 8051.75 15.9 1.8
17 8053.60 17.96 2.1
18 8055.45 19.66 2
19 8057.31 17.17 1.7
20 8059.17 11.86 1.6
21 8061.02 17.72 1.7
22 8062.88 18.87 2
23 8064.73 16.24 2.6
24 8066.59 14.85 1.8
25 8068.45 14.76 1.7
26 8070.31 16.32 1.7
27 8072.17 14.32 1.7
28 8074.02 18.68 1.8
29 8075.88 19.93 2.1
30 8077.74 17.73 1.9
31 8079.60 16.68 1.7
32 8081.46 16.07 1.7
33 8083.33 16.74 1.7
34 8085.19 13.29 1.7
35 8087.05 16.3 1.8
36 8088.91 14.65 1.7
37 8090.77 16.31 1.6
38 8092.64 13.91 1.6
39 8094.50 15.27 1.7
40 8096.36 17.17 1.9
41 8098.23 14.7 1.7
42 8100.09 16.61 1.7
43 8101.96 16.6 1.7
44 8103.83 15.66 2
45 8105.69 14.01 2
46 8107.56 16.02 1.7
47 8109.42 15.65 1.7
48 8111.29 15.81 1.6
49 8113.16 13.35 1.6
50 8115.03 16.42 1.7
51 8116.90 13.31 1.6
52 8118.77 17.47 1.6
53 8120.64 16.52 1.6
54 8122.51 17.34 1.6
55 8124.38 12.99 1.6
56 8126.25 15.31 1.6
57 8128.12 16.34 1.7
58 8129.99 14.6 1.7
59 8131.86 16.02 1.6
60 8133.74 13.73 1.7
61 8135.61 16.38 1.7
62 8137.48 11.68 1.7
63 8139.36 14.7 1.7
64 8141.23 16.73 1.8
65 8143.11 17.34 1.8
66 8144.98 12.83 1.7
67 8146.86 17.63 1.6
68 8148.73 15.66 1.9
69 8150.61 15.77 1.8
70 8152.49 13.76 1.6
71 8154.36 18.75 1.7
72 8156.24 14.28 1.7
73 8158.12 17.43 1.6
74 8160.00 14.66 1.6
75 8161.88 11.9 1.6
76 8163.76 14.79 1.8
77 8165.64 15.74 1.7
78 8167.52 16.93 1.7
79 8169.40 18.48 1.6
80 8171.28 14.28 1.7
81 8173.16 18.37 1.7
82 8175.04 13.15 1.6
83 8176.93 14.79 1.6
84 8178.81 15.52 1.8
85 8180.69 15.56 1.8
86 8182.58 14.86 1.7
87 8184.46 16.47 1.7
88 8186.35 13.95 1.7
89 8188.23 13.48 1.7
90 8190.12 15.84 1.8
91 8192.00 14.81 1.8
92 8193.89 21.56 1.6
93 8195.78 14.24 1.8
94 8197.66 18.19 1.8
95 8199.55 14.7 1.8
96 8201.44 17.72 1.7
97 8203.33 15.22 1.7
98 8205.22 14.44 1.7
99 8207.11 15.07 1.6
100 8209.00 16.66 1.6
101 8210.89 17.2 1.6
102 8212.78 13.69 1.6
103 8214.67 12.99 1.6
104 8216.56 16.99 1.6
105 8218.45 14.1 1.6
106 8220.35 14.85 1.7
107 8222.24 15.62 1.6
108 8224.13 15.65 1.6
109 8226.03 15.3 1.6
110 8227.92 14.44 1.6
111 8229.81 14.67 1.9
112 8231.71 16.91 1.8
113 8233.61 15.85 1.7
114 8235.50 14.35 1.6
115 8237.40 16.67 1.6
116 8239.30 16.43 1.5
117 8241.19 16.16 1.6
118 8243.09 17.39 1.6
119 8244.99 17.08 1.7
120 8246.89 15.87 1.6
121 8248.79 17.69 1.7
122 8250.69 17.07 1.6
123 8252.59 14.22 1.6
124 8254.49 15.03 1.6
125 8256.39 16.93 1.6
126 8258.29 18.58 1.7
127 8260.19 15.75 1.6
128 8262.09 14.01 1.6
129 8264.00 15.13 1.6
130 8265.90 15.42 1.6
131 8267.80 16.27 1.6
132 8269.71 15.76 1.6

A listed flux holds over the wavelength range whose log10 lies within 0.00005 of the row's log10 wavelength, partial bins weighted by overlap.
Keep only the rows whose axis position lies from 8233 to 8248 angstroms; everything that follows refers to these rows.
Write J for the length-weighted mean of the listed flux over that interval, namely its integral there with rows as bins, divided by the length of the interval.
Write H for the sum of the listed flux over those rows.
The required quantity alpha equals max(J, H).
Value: 130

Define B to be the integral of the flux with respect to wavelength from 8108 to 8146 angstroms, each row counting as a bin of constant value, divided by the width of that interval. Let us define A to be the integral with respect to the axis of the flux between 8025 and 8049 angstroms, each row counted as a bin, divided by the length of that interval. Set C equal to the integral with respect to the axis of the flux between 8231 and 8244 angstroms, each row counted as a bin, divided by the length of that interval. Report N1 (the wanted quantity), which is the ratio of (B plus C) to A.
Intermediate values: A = 15.4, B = 15.2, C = 16.2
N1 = 2.05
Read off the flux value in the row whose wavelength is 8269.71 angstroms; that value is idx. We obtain 15.76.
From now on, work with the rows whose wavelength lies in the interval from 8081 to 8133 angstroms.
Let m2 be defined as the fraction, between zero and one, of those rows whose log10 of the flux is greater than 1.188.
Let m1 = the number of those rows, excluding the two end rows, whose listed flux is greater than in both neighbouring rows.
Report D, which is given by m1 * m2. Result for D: 6.7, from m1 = 11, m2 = 0.607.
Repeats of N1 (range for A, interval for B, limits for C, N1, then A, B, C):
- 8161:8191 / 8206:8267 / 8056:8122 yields 2.08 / 15.3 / 15.7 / 15.9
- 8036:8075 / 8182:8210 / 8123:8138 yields 1.89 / 16.2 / 15.8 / 14.8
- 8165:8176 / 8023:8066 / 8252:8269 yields 1.95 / 16.2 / 15.8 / 15.7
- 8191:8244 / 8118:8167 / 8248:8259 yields 2.02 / 15.8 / 15.4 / 16.5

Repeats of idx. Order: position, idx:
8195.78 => 14.24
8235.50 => 14.35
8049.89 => 12.47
